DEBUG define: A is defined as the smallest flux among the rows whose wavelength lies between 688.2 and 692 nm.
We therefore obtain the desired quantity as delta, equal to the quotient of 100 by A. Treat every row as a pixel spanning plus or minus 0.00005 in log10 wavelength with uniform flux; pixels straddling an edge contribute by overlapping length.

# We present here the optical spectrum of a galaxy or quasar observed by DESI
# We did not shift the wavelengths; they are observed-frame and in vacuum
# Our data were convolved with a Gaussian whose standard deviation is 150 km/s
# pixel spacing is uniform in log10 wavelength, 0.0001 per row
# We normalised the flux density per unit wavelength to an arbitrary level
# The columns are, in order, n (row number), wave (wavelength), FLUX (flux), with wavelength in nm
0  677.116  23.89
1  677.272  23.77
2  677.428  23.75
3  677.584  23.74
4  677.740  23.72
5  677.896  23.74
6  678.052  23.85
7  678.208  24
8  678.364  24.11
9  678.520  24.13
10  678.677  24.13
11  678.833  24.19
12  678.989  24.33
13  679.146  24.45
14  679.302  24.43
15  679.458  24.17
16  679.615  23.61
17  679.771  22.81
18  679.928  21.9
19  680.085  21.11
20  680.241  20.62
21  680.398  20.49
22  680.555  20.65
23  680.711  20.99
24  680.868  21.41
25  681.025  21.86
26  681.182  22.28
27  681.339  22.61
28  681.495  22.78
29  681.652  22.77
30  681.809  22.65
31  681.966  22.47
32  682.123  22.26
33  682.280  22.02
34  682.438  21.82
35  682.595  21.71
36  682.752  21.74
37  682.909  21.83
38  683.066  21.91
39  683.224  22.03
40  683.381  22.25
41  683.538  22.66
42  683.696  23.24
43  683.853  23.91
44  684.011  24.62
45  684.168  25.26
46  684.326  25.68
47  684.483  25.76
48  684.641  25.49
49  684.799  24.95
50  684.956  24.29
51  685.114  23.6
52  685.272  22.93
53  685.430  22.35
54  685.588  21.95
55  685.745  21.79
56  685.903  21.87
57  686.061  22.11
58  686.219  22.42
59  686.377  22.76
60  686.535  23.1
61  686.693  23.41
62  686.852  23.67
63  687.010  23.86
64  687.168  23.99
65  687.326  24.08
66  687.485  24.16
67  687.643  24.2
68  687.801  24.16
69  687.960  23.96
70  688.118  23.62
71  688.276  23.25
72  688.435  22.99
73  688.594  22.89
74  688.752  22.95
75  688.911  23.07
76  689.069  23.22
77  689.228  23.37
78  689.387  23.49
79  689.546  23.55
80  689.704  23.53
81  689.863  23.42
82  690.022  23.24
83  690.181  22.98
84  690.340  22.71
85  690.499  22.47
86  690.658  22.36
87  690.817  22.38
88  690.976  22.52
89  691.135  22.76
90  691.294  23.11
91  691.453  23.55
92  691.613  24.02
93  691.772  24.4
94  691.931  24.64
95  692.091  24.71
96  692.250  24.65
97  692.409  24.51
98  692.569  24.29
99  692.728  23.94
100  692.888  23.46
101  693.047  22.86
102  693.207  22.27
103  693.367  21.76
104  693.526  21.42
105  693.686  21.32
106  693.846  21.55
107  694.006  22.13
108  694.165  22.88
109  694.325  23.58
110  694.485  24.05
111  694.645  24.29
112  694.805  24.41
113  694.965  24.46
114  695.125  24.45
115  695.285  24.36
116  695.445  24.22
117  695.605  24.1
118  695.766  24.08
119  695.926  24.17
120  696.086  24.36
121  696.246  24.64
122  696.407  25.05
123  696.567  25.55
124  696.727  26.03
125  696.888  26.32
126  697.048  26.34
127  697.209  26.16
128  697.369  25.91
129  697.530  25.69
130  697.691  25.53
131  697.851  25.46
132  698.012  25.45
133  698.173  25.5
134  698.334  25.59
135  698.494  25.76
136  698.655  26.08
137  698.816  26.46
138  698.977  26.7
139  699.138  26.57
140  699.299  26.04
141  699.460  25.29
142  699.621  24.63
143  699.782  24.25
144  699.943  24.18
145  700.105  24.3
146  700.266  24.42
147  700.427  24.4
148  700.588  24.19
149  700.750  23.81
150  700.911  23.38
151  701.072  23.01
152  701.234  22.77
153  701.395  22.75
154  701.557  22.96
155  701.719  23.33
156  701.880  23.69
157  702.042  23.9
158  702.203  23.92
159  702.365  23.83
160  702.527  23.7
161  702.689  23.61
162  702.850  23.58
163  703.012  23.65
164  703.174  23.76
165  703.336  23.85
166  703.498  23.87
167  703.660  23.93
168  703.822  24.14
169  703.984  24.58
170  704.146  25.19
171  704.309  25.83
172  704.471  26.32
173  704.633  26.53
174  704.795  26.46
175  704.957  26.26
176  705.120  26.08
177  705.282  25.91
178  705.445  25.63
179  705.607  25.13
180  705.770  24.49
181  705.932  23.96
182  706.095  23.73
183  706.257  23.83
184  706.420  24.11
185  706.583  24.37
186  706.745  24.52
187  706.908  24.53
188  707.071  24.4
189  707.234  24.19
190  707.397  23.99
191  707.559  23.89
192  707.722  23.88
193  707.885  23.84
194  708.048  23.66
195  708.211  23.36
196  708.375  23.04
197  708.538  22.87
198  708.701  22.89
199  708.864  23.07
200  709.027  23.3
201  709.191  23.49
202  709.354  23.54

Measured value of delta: 4.47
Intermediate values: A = 22.36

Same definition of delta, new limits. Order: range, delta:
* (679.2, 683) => 4.88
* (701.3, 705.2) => 4.40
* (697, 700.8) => 4.20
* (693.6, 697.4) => 4.69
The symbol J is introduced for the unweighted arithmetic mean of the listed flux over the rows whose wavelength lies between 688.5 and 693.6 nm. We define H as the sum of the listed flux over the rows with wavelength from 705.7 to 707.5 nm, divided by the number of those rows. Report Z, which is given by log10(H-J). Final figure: 0.0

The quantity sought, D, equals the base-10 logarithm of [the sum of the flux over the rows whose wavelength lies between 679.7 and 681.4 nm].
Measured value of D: 2.37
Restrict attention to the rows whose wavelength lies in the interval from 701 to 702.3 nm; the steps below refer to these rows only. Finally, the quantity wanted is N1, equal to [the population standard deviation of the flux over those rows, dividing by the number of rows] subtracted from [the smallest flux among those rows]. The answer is 22.3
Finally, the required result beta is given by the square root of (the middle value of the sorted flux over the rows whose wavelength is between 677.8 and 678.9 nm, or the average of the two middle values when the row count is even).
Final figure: 4.91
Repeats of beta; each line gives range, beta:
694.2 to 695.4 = 4.94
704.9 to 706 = 5.06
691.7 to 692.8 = 4.95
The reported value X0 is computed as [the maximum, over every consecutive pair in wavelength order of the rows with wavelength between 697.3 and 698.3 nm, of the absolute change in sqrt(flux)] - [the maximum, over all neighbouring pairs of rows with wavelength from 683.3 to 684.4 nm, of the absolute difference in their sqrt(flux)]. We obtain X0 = -0.050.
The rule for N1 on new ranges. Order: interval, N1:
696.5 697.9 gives 25.1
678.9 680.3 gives 19.2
